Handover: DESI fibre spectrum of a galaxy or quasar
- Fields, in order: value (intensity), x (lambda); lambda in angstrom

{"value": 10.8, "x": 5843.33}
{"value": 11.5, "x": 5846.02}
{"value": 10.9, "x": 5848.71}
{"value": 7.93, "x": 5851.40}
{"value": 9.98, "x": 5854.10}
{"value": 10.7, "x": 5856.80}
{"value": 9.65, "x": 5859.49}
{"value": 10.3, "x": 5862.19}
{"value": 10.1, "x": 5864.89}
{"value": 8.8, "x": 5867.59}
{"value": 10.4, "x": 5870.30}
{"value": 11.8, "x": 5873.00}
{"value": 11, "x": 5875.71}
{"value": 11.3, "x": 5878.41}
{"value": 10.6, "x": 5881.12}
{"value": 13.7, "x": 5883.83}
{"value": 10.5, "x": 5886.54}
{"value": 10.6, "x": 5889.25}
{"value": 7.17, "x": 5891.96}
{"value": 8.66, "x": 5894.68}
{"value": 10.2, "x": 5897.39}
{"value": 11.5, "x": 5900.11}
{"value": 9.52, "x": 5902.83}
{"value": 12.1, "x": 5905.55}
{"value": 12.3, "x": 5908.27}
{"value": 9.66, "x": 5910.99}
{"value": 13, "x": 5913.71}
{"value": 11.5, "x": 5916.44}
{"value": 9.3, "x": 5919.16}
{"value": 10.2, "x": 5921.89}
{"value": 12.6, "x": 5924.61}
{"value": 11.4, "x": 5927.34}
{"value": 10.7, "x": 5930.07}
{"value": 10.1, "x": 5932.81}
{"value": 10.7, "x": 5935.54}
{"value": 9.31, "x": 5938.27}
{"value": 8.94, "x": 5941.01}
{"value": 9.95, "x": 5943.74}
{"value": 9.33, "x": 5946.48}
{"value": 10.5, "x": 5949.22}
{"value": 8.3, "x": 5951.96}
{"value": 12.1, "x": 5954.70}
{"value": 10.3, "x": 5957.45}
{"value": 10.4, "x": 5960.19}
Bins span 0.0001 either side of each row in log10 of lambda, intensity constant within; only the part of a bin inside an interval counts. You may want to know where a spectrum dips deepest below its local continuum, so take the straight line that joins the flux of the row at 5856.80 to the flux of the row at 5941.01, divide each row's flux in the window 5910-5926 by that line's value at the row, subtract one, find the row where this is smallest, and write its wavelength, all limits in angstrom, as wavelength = 5919.16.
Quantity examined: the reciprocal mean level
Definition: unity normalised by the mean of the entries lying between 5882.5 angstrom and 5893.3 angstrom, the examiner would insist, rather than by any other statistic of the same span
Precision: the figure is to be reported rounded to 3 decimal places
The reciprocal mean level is 0.095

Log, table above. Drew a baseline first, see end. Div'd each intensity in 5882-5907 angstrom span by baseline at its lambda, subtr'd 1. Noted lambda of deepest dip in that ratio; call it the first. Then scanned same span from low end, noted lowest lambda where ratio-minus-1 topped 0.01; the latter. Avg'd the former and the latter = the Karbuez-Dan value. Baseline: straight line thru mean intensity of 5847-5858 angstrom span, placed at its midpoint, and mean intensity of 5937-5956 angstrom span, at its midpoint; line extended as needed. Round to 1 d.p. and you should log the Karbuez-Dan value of 5887.9 angstrom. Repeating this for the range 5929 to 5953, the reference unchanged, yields 5941.0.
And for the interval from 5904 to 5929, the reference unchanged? 5912.4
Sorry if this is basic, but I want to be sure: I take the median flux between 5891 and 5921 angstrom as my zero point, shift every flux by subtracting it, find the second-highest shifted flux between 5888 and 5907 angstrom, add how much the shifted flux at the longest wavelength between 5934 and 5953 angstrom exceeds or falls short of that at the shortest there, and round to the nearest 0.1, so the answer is -1.1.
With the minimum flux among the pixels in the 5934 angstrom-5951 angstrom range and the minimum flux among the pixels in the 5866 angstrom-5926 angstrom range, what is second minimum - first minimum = -1.77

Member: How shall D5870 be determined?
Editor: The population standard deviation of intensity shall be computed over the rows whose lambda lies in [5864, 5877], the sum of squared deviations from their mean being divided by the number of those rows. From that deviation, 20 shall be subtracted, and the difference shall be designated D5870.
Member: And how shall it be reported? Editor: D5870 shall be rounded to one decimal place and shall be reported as -19.0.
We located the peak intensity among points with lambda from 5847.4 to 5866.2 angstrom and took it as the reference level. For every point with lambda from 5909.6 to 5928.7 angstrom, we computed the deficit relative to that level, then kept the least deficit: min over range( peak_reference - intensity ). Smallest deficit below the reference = -2.1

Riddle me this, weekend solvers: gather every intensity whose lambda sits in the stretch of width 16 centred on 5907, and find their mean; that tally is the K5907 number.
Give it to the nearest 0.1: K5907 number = 11.3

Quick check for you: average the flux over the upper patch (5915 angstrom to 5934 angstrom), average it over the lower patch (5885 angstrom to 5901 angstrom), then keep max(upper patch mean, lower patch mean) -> 10.8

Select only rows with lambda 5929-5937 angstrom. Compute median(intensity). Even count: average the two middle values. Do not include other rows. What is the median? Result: 10.7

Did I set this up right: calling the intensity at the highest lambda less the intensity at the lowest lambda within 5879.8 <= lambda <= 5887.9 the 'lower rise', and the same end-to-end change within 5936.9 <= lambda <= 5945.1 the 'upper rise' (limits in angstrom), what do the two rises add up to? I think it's 0.5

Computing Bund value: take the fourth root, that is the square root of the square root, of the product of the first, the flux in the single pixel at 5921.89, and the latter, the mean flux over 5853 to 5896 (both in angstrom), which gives 3.20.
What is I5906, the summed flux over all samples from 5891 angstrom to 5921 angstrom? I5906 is 114.9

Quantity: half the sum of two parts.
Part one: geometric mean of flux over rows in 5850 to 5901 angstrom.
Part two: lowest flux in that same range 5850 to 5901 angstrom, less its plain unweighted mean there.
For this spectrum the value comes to 3.5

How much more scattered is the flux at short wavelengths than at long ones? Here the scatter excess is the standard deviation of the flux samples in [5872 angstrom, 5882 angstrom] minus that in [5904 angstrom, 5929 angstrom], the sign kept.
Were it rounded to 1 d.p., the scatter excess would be -0.8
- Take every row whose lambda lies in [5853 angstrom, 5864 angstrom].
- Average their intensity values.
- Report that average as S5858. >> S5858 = 10.2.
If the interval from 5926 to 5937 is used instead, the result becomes 10.7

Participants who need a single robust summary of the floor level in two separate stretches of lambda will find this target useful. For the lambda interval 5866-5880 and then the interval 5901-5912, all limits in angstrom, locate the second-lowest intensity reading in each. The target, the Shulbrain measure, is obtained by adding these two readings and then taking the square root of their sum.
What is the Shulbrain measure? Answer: 4.48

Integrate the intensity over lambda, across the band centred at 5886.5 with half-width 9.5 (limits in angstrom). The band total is 197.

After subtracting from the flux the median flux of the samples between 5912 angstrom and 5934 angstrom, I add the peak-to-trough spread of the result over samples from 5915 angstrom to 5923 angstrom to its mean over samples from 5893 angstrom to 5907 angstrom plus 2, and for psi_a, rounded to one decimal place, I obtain 3.5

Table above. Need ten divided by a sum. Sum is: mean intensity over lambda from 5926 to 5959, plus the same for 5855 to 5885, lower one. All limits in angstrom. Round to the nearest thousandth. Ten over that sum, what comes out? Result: 0.479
